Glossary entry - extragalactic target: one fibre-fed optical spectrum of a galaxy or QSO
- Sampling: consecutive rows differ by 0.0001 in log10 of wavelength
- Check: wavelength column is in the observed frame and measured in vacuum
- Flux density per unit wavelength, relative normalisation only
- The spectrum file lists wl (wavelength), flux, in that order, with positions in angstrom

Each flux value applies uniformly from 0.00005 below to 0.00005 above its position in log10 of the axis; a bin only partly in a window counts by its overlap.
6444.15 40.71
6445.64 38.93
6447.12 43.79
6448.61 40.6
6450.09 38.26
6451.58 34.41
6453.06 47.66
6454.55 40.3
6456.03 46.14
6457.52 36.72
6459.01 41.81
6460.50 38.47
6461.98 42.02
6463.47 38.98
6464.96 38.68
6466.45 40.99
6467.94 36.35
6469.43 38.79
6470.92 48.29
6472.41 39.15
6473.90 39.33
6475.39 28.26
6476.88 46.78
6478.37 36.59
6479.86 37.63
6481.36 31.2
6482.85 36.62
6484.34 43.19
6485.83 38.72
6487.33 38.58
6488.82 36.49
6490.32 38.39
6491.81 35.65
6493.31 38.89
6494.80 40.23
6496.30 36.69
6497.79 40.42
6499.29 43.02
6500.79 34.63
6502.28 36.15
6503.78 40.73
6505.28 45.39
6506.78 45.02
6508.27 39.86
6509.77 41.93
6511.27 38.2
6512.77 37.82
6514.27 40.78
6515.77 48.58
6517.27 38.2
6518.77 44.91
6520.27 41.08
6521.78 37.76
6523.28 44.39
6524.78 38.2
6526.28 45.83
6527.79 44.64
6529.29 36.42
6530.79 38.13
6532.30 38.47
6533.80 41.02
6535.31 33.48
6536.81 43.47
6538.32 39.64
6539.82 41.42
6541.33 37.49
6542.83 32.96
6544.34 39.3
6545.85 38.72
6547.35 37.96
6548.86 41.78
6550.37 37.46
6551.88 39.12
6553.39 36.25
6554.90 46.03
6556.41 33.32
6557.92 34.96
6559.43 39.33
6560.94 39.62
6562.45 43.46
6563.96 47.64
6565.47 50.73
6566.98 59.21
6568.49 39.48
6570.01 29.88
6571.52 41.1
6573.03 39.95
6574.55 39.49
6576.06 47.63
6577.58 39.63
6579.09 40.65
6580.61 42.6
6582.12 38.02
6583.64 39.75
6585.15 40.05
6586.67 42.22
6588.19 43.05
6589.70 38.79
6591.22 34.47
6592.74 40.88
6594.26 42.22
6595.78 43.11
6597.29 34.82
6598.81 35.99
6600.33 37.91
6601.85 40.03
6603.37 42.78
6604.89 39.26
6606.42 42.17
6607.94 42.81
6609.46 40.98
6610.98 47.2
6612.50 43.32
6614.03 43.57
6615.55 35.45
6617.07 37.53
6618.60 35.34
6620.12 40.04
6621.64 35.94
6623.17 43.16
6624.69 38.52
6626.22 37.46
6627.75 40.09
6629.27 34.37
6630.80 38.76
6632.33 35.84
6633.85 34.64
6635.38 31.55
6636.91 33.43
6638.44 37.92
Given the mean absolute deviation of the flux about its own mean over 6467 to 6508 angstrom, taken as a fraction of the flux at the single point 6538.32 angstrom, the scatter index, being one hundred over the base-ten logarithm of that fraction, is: -92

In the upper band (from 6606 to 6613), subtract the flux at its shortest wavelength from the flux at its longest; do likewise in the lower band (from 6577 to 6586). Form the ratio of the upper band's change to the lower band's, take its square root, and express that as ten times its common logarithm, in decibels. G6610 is 2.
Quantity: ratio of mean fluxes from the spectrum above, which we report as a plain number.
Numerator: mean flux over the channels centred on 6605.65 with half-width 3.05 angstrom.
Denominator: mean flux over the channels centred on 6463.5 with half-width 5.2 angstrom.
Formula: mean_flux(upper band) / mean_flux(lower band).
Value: 1.05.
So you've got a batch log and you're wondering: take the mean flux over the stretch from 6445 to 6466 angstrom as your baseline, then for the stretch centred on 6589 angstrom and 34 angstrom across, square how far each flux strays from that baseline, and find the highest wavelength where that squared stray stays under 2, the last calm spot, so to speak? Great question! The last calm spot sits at 6604.89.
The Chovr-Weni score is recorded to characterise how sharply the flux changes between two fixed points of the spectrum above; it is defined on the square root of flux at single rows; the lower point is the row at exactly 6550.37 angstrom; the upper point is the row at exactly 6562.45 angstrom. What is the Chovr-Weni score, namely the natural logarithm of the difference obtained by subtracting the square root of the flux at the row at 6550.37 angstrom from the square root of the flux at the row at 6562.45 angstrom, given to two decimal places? -0.75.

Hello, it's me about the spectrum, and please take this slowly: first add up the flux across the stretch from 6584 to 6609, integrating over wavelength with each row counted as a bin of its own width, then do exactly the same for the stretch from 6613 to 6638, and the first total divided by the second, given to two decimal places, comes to 1.07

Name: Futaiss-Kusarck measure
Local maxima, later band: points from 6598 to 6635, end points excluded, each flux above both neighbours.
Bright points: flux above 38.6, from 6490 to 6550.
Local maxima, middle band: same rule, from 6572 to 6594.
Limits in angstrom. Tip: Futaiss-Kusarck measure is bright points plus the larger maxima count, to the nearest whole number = 32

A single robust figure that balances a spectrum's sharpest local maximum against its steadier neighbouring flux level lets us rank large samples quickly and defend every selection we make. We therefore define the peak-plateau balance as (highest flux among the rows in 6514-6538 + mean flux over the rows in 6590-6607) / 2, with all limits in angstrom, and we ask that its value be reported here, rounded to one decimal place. 44.0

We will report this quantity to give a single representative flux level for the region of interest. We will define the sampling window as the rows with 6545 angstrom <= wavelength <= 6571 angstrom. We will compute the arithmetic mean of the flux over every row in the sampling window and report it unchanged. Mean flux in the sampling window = 40.9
